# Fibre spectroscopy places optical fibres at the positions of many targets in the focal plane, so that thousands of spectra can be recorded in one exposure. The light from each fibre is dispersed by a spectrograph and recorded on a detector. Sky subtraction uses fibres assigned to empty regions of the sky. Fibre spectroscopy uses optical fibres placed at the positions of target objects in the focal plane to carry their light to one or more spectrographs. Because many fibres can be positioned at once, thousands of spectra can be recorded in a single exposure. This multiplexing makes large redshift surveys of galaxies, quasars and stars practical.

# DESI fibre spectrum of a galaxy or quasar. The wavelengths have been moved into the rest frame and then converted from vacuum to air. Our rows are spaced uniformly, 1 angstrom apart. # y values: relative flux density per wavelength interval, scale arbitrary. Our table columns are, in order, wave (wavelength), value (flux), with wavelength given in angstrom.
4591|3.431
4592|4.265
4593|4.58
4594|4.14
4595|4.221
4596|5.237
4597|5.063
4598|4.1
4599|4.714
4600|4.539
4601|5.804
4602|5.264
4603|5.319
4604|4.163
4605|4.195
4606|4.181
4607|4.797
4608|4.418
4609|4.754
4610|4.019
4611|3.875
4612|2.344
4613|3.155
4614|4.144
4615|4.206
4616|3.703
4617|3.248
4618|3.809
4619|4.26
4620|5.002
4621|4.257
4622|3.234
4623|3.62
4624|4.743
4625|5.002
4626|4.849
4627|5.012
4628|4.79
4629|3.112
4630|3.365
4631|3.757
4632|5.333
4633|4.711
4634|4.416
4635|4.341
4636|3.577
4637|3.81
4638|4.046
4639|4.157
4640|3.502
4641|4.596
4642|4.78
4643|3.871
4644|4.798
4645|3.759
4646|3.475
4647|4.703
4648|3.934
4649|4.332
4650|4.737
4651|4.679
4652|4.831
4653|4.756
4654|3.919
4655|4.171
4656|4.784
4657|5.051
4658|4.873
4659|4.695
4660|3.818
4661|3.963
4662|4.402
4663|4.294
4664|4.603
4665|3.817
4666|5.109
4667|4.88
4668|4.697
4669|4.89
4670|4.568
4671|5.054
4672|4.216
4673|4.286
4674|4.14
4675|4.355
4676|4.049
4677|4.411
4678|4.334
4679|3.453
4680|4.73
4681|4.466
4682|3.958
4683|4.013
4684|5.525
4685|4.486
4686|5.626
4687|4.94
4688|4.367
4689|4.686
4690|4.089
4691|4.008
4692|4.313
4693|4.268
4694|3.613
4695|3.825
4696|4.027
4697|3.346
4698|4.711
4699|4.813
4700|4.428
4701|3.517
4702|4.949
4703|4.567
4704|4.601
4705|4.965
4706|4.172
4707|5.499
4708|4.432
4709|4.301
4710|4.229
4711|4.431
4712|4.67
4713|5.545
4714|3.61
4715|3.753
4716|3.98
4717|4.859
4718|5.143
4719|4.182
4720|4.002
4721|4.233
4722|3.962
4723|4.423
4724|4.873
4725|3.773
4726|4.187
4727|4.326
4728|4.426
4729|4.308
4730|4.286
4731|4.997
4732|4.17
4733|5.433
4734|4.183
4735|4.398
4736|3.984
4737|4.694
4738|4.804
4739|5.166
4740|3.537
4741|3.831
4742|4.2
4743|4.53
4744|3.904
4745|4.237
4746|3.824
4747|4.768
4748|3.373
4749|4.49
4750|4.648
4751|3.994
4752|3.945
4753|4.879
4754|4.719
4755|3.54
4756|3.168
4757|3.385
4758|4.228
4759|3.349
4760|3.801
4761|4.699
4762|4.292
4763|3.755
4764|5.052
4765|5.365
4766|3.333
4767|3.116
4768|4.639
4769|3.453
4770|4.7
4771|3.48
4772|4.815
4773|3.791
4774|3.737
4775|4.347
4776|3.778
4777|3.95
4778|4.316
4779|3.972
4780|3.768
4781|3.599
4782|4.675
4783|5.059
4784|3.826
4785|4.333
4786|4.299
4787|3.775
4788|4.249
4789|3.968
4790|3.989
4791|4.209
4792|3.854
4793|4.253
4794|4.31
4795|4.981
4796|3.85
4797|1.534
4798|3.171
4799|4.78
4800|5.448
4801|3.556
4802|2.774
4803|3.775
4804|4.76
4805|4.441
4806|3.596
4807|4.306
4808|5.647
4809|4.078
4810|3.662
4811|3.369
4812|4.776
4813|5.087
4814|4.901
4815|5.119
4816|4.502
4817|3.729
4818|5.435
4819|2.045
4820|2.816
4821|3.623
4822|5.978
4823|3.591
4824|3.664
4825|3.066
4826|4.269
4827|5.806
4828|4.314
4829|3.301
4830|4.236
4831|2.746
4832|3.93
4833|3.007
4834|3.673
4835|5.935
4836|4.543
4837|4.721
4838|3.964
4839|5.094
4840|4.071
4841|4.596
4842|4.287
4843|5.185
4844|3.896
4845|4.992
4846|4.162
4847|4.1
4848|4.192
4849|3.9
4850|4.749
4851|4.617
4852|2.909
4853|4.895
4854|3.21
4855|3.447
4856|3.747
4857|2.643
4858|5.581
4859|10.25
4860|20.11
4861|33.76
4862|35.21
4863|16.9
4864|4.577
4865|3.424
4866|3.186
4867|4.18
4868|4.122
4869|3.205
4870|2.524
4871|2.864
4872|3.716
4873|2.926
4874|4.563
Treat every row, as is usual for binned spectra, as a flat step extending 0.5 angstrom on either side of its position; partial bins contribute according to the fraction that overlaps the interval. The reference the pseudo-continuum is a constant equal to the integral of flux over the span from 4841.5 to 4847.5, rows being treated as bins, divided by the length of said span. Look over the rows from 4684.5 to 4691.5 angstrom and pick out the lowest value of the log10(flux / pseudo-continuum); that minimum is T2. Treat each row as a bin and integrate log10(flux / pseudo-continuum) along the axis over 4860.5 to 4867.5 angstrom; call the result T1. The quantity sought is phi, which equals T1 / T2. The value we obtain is -47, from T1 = 2.1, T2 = -0.04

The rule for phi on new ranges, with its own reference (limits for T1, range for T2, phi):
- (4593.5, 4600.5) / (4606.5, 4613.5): 0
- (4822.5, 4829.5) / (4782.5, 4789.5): 5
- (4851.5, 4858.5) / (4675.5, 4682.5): 5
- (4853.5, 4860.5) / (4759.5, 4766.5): -5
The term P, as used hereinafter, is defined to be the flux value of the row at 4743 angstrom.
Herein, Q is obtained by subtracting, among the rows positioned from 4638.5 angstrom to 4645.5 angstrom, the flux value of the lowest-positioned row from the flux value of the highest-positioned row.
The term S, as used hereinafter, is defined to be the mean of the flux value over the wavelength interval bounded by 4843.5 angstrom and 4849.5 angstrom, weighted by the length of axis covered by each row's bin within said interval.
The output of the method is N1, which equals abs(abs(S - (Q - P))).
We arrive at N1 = 9.1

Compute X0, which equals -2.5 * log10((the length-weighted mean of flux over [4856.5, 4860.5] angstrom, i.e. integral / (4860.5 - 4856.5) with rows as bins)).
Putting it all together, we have -2.46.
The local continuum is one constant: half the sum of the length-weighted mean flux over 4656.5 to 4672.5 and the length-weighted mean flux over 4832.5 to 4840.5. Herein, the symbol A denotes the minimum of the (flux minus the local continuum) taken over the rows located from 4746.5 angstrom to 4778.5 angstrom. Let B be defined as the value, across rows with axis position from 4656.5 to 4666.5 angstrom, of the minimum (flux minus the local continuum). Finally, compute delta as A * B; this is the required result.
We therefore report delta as 0.9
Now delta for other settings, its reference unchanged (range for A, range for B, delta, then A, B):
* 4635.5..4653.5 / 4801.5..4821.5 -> 2.4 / -1.0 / -2.4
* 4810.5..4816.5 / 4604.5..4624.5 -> 2.3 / -1.1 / -2.1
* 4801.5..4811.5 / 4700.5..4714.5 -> 1.6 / -1.7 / -1.0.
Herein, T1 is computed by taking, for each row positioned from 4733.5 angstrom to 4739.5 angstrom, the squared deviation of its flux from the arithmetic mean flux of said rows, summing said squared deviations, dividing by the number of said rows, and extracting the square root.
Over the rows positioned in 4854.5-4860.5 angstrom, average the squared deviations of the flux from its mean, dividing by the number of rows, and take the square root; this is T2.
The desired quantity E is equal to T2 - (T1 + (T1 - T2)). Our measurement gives 11.4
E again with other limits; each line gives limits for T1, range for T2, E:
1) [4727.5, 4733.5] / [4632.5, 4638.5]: -0.1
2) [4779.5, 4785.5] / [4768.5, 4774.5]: 0.1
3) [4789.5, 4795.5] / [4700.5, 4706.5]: 0.3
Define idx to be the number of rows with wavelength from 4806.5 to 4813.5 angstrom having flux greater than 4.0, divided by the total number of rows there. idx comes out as 0.71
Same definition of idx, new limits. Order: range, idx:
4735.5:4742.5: 0.57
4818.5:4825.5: 0.14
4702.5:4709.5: 1.00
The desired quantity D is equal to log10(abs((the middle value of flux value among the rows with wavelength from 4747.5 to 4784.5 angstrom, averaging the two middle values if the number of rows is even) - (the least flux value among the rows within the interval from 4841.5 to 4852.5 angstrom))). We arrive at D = 0.0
